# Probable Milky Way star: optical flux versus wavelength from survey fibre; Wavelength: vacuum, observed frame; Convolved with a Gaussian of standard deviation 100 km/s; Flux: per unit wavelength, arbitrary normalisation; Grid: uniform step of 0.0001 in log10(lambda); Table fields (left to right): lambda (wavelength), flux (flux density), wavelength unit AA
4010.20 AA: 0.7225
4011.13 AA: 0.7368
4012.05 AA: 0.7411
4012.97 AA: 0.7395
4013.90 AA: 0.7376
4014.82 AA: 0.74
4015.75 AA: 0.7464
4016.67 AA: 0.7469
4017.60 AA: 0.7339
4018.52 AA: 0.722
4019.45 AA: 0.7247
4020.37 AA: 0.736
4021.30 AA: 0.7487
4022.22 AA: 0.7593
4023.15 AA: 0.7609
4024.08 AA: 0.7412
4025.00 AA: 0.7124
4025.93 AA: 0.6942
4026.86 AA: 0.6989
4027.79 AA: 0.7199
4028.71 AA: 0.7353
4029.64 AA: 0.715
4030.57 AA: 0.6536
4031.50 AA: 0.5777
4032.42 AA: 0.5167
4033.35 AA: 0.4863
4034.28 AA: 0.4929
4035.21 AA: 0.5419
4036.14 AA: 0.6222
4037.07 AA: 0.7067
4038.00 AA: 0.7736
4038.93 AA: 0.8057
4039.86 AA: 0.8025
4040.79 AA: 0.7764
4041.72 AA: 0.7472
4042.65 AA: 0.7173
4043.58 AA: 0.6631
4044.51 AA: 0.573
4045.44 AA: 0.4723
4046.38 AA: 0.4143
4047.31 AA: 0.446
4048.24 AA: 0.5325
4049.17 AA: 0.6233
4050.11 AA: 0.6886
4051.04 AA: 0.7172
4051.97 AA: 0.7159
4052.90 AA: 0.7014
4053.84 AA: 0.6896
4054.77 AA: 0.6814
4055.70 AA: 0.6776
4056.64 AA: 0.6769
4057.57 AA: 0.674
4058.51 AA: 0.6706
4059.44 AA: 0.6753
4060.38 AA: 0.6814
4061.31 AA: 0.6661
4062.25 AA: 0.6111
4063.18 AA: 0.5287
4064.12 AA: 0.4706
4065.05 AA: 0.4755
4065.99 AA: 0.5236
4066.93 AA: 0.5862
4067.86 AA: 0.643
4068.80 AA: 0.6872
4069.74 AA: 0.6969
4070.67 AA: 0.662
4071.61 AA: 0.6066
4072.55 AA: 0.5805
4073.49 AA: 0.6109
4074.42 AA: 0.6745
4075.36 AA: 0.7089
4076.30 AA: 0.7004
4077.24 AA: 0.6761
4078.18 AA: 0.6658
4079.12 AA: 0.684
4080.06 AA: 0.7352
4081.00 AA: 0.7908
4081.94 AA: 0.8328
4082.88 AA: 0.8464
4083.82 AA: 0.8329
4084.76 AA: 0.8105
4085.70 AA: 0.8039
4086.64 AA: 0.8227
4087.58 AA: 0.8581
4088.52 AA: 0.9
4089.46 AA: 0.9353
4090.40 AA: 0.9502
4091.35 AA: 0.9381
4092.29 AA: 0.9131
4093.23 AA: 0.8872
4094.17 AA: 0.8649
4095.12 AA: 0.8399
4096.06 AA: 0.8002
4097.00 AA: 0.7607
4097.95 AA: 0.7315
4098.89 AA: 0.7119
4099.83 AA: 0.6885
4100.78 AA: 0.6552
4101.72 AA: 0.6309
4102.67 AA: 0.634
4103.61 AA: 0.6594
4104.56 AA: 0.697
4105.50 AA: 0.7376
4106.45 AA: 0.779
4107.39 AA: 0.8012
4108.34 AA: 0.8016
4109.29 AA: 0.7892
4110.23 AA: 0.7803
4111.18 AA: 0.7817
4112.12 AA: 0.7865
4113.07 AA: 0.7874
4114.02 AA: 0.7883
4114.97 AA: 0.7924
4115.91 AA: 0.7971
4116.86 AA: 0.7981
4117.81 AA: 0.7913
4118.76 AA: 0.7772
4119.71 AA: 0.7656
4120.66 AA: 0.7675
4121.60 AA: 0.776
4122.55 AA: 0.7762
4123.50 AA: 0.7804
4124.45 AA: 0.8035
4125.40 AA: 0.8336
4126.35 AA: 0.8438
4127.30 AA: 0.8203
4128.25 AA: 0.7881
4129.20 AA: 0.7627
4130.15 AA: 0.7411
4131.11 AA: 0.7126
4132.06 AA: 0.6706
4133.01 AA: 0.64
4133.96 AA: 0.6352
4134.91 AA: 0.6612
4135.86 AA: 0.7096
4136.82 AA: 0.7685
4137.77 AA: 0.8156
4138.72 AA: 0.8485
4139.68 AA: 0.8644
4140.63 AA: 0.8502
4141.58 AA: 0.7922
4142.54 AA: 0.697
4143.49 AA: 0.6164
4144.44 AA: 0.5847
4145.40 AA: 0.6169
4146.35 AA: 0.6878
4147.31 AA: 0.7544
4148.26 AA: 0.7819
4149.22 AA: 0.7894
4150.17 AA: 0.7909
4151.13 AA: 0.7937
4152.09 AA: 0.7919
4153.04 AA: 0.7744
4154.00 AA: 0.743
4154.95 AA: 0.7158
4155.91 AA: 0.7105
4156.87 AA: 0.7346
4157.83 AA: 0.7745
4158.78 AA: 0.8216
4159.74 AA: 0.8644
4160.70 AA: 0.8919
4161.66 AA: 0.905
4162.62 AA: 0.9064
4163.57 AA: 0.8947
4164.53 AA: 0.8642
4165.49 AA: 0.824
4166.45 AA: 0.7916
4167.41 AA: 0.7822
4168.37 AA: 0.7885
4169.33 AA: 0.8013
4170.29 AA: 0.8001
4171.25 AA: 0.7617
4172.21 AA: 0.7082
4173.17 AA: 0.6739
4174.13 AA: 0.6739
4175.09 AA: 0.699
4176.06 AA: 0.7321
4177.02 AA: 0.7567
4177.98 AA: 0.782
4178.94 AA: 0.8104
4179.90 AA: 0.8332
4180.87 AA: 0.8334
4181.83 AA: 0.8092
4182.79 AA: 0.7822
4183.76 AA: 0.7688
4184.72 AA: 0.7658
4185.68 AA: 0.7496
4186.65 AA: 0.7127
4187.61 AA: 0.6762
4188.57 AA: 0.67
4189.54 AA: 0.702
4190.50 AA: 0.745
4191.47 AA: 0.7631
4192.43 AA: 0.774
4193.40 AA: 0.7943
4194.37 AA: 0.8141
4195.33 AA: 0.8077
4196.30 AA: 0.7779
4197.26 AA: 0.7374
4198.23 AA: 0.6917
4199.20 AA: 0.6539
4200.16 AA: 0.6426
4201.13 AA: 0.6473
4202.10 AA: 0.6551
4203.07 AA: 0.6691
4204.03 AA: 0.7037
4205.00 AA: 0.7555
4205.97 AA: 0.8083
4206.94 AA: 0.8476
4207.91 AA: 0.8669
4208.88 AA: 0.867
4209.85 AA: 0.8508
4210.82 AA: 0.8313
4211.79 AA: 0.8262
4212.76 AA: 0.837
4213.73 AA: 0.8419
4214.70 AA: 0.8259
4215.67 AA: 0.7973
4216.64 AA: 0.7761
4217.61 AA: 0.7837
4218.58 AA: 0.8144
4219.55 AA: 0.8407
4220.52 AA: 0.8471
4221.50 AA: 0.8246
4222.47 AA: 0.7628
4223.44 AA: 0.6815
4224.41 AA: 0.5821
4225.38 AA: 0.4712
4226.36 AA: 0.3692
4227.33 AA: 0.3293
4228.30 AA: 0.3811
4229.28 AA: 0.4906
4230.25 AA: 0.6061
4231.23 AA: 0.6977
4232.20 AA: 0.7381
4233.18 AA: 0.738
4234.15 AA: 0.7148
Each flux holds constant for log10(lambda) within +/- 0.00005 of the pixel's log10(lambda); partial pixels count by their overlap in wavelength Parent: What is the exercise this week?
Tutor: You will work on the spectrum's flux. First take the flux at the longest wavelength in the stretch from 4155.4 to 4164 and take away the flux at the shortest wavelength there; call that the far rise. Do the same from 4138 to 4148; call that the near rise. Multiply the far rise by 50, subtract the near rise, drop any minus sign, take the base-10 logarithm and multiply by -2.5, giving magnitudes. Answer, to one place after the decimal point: -2.4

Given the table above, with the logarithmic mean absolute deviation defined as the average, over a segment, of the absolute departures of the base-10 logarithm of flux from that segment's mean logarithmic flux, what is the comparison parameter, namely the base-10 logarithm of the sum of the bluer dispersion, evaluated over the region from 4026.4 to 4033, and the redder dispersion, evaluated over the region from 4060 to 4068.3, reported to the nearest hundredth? -1.01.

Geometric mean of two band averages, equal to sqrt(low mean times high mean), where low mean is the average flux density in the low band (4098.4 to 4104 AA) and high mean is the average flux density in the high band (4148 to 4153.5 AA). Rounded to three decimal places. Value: 0.723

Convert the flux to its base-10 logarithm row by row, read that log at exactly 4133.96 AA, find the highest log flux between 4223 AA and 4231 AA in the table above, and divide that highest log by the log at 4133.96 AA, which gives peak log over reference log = 0.8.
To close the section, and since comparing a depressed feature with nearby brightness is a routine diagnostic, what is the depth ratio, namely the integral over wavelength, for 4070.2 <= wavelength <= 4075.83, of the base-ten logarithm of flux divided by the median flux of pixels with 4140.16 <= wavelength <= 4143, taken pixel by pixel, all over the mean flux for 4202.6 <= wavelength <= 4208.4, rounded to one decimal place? -0.7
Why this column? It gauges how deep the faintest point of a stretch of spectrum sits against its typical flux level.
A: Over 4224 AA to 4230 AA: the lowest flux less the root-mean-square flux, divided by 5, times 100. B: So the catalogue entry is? -2.3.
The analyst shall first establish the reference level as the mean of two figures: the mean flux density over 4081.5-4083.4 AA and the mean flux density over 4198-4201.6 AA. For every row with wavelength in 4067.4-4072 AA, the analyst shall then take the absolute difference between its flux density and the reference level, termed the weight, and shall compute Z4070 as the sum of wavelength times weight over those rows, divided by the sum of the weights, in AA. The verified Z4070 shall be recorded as 4069.9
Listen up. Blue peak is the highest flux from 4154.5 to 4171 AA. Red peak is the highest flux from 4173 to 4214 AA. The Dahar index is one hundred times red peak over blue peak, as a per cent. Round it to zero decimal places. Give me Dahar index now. 96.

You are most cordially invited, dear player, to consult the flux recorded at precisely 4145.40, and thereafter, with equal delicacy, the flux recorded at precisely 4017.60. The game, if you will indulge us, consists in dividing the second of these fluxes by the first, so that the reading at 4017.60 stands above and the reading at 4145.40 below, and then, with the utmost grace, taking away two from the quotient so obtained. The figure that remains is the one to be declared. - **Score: -0.81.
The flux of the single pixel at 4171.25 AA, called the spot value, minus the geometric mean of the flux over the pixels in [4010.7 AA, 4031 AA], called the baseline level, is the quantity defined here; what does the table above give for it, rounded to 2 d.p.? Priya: 0.03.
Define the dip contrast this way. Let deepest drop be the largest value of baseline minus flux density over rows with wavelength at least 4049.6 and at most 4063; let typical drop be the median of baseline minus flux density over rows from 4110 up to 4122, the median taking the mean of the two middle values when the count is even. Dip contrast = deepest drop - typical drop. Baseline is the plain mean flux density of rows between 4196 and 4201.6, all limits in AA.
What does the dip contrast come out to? 0.18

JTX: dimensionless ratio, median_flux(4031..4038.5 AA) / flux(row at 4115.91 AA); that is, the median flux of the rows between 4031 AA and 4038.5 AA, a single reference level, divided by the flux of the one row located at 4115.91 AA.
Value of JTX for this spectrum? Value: 0.70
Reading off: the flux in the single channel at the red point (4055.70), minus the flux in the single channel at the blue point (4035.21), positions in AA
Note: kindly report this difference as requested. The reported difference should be 0.14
